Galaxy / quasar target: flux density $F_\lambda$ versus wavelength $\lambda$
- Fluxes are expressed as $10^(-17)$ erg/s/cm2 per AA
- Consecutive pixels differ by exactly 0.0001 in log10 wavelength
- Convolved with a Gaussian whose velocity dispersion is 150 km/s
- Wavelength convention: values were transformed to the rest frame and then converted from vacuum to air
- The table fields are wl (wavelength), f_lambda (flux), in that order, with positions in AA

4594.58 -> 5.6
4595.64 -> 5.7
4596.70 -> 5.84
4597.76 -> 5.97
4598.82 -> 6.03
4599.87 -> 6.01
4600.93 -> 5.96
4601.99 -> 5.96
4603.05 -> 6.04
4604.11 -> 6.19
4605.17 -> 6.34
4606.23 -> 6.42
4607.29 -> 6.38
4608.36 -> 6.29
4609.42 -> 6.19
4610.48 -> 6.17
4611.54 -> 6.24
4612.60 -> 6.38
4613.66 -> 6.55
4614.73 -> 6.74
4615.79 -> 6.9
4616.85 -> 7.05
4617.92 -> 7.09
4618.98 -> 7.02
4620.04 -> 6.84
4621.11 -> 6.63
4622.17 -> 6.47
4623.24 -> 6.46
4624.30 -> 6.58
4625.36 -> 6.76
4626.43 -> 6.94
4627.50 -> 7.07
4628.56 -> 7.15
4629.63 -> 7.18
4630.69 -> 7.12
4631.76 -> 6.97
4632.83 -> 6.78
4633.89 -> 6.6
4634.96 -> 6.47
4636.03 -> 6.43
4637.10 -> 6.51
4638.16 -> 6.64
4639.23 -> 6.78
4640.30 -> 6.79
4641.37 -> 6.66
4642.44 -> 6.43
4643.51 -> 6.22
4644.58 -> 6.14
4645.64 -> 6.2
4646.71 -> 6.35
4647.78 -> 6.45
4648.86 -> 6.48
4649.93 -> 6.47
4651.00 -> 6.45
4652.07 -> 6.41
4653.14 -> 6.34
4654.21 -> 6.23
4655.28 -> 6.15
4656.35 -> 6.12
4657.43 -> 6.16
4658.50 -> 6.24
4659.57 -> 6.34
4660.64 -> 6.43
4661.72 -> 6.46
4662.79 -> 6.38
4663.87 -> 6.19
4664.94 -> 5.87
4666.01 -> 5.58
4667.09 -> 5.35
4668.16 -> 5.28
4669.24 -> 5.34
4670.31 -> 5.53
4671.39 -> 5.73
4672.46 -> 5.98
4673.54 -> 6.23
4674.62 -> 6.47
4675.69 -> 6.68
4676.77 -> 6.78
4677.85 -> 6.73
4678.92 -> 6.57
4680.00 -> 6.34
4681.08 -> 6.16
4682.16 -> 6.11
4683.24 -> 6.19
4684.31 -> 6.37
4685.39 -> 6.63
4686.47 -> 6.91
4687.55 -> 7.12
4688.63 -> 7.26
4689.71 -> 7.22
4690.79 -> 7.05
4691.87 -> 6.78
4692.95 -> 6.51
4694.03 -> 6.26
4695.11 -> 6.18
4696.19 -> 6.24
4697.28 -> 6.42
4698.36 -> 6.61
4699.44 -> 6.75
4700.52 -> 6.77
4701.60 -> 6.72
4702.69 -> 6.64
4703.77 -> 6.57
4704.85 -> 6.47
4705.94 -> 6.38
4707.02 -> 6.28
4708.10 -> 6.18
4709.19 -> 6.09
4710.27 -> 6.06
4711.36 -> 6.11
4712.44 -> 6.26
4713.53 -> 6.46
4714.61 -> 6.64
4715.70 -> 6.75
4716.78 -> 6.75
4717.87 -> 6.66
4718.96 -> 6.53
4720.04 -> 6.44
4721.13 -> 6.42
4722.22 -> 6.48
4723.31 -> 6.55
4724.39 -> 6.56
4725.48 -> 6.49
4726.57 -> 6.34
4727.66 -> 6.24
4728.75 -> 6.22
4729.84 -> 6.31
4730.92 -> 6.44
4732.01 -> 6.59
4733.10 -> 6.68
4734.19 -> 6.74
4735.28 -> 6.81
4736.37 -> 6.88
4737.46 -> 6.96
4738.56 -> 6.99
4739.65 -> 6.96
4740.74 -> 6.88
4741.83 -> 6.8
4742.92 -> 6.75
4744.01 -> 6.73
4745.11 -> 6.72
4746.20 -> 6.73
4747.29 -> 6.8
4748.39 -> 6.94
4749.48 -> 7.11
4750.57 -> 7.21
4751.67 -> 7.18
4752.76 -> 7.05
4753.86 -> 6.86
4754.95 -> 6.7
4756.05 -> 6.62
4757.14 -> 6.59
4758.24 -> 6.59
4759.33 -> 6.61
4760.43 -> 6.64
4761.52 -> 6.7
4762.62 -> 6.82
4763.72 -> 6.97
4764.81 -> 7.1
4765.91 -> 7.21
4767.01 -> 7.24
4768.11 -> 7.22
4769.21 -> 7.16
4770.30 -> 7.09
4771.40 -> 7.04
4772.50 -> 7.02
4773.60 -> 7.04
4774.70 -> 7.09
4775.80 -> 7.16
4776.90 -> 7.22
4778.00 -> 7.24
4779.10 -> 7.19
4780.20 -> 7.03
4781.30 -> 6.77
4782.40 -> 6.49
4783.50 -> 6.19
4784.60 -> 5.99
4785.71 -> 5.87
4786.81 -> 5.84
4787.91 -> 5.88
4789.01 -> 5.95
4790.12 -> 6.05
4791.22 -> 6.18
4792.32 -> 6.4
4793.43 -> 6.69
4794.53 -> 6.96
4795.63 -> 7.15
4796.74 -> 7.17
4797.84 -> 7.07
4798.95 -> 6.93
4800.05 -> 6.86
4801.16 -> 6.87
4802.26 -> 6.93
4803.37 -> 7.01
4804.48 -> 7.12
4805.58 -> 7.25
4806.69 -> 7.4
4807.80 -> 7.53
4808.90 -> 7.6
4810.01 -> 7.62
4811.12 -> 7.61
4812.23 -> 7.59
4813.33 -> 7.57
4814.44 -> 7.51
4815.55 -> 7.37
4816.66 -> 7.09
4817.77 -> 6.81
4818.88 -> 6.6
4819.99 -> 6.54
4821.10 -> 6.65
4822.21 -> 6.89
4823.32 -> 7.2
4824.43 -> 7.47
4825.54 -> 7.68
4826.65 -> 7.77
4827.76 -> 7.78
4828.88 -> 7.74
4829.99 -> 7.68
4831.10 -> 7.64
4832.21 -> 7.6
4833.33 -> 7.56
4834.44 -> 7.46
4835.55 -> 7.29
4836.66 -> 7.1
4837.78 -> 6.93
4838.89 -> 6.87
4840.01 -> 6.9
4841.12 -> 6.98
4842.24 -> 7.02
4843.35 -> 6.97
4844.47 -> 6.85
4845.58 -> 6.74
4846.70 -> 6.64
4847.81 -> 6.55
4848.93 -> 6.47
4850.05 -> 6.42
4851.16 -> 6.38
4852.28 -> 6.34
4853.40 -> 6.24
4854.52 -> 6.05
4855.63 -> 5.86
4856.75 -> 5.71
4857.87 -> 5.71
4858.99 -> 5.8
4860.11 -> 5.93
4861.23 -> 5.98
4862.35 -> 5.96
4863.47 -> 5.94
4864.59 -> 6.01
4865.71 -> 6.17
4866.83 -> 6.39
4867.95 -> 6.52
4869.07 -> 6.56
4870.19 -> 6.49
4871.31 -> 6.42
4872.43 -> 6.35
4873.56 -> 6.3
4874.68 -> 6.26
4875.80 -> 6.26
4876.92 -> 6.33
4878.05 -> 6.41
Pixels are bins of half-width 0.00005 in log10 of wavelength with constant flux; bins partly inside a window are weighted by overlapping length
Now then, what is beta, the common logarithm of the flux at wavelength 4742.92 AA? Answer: 0.829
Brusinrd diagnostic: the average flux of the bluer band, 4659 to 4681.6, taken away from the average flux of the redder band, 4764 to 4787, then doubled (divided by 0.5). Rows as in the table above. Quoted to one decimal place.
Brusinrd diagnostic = 1.5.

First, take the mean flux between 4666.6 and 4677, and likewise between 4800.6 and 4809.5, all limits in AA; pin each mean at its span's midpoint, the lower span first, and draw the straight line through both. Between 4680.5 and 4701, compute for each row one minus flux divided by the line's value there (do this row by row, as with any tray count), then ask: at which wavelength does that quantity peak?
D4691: 4695.11 AA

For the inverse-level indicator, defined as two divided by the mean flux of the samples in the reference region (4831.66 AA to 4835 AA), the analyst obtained 0.265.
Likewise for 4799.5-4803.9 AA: 0.289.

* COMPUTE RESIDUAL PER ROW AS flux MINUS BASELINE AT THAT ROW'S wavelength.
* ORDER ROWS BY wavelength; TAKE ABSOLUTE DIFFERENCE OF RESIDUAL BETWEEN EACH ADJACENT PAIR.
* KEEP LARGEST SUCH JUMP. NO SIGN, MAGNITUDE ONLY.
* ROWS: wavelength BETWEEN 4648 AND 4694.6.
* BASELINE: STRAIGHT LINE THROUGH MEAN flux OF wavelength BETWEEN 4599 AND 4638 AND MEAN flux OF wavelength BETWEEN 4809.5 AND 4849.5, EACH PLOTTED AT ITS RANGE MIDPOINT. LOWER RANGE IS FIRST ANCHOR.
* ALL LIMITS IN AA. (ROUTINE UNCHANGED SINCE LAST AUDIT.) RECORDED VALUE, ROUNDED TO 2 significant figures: 0.32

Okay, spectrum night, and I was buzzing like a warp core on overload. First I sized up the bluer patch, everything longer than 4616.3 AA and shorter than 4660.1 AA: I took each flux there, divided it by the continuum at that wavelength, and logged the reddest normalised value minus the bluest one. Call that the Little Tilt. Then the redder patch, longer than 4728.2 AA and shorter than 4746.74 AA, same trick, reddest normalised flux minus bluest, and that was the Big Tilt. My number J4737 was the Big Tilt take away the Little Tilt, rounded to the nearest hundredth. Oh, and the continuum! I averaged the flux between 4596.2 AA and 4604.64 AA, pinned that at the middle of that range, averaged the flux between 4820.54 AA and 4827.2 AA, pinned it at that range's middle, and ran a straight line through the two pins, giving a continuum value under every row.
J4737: 0.22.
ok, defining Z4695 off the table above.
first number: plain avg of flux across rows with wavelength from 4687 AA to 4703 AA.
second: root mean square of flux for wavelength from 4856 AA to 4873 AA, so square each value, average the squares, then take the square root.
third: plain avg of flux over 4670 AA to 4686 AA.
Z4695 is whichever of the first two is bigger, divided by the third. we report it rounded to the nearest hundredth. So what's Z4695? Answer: 1.06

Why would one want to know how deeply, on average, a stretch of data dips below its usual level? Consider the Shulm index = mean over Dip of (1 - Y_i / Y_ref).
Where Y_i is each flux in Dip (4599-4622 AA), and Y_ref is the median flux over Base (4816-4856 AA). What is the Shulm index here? 0.07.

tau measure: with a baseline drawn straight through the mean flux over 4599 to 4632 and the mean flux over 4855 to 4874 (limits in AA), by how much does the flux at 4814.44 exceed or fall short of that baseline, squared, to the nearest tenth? 1.7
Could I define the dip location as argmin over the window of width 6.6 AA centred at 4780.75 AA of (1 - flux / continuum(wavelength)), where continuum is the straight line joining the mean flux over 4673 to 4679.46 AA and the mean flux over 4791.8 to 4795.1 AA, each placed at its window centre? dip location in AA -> 4778.00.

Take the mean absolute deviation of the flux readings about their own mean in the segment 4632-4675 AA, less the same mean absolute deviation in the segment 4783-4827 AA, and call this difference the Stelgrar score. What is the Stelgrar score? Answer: -0.18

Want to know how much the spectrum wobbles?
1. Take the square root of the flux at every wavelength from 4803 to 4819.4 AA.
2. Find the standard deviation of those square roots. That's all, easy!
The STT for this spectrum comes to 0.06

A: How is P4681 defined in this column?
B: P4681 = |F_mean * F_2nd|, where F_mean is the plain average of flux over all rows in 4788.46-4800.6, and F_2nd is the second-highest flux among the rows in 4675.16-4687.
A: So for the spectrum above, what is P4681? 45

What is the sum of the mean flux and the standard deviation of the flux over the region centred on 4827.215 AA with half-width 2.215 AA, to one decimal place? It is 7.8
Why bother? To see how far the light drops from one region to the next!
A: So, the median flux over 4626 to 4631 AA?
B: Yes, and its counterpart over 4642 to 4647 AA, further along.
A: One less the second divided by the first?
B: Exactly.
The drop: 0.13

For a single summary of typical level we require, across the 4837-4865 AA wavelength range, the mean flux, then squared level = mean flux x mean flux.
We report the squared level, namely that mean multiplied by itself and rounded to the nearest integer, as 41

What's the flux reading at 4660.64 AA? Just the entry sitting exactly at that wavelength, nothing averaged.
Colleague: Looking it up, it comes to 6.43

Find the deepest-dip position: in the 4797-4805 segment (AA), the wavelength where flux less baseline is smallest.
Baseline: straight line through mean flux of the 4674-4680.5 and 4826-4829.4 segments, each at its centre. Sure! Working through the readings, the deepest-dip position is 4800.05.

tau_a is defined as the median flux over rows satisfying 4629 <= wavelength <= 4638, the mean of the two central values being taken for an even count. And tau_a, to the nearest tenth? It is 6.7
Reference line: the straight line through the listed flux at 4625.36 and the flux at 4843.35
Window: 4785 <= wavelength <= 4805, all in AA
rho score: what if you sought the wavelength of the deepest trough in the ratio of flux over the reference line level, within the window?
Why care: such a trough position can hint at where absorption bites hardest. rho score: 4786.81 AA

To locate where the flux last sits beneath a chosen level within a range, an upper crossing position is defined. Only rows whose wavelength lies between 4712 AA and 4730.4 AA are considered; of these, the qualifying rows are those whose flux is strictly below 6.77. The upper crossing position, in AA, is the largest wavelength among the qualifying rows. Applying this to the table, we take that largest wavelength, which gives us 4729.84 AA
